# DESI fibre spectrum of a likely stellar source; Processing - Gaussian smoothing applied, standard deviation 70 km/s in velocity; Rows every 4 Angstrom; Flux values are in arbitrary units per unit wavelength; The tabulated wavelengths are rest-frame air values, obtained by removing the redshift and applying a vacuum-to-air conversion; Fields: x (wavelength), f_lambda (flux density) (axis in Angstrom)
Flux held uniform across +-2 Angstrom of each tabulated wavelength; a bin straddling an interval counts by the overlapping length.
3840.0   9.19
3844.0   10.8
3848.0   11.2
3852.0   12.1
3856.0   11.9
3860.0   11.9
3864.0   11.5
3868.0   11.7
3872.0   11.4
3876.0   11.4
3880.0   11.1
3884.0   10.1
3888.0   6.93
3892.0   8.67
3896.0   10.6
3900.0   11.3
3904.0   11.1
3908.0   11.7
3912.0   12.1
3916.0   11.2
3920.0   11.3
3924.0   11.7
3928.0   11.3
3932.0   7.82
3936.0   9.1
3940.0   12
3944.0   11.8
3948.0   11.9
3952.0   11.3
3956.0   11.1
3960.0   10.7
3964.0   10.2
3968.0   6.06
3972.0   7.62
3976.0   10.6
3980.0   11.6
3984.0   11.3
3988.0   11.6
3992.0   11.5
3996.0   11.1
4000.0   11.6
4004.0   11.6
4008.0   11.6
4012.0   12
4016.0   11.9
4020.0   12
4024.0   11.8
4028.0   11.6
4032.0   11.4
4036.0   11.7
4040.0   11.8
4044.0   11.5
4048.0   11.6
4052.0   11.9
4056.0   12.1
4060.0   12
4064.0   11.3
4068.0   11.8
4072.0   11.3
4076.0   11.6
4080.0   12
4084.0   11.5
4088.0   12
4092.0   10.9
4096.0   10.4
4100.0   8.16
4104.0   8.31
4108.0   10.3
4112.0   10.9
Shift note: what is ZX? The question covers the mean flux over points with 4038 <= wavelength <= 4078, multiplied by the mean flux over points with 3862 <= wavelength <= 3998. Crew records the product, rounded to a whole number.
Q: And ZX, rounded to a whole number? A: 125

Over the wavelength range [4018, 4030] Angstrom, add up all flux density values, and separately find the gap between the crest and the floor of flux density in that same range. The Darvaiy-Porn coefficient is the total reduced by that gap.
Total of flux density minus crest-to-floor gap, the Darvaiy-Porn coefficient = 35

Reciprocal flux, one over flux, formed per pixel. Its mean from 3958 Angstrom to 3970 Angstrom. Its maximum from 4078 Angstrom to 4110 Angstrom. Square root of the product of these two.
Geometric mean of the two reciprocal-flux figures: 0.12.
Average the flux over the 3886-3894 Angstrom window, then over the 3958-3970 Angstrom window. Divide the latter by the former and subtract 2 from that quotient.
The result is -0.85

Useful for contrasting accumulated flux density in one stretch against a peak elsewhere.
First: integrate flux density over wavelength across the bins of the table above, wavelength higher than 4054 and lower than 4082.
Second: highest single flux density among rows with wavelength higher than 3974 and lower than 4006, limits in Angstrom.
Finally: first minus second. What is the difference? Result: 317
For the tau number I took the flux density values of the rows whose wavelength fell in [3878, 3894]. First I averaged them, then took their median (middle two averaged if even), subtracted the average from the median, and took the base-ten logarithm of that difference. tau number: -0.7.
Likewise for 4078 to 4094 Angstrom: -0.8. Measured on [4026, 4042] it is -1.6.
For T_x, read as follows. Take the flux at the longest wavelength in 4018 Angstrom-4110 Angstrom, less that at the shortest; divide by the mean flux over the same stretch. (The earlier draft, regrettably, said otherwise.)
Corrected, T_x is -0.15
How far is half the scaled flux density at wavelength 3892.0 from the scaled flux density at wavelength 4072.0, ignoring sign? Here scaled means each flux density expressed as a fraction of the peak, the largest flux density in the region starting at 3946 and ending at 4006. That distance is 0.59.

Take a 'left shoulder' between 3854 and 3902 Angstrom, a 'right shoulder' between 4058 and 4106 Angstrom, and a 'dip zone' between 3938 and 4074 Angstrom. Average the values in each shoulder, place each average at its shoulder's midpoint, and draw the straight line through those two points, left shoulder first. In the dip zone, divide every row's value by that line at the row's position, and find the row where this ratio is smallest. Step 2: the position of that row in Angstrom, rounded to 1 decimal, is 3968.0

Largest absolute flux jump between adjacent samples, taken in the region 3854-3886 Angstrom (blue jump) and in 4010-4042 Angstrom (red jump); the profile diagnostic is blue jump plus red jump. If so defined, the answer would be 1.3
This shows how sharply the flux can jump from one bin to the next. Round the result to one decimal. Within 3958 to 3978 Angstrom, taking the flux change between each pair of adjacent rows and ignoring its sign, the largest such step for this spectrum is 4.1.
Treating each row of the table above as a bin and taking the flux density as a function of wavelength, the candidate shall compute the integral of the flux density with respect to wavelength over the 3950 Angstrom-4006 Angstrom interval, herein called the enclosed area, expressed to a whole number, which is 592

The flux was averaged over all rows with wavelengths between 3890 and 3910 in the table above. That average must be 10.7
